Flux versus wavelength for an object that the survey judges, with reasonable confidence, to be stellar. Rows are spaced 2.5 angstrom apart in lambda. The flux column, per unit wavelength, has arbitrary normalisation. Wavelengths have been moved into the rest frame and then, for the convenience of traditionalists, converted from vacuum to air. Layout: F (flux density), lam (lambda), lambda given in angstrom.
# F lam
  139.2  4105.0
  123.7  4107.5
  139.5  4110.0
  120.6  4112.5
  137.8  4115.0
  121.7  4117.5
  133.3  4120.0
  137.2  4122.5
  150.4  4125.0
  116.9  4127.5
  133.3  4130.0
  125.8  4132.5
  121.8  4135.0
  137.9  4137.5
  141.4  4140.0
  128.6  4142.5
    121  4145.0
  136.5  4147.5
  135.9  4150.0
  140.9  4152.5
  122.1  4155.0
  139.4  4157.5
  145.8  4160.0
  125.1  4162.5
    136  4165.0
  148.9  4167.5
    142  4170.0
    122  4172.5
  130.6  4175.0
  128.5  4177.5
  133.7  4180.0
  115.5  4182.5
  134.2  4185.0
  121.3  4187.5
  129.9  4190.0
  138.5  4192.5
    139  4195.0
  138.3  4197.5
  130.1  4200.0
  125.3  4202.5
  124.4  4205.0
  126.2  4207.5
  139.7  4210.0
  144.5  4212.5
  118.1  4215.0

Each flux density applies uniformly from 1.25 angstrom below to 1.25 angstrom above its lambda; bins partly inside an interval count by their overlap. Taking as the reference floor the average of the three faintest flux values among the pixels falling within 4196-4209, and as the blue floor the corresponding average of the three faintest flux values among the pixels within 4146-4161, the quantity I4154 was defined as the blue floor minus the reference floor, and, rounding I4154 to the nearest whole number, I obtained 6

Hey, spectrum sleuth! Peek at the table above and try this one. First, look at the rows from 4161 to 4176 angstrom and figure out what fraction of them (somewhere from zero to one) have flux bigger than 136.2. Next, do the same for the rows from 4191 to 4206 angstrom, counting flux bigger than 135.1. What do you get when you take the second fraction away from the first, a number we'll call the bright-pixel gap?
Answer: -0.17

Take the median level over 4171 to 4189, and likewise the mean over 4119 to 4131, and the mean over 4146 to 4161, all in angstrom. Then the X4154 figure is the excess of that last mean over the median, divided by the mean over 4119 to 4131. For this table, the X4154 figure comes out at 0.06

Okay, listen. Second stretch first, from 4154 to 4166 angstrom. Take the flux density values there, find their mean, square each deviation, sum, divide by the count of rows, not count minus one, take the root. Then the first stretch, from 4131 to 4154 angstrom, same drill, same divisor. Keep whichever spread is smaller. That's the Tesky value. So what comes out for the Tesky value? 7.5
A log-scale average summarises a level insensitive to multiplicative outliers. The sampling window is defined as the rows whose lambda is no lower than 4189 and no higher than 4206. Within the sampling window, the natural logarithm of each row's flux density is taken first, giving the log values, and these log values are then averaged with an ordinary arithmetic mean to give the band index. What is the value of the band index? 4.88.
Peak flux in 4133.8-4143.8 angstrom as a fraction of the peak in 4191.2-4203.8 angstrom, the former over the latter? 1.02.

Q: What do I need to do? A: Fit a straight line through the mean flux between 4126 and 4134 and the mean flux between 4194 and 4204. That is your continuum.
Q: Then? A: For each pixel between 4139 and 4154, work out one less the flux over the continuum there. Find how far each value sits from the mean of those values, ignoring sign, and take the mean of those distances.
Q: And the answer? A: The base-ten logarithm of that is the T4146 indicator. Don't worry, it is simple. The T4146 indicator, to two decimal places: -1.33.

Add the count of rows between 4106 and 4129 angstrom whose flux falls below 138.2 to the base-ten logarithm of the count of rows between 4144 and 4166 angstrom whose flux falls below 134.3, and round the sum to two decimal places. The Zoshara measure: 7.48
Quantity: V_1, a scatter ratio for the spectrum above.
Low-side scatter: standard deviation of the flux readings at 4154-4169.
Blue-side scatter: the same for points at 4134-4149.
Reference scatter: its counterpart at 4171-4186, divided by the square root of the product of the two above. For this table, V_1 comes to 0.76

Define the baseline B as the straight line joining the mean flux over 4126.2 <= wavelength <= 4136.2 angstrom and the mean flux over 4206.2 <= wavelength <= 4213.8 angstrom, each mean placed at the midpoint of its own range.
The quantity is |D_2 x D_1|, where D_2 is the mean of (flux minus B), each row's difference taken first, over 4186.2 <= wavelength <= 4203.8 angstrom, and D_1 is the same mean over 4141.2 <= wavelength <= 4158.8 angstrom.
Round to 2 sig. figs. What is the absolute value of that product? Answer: 12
